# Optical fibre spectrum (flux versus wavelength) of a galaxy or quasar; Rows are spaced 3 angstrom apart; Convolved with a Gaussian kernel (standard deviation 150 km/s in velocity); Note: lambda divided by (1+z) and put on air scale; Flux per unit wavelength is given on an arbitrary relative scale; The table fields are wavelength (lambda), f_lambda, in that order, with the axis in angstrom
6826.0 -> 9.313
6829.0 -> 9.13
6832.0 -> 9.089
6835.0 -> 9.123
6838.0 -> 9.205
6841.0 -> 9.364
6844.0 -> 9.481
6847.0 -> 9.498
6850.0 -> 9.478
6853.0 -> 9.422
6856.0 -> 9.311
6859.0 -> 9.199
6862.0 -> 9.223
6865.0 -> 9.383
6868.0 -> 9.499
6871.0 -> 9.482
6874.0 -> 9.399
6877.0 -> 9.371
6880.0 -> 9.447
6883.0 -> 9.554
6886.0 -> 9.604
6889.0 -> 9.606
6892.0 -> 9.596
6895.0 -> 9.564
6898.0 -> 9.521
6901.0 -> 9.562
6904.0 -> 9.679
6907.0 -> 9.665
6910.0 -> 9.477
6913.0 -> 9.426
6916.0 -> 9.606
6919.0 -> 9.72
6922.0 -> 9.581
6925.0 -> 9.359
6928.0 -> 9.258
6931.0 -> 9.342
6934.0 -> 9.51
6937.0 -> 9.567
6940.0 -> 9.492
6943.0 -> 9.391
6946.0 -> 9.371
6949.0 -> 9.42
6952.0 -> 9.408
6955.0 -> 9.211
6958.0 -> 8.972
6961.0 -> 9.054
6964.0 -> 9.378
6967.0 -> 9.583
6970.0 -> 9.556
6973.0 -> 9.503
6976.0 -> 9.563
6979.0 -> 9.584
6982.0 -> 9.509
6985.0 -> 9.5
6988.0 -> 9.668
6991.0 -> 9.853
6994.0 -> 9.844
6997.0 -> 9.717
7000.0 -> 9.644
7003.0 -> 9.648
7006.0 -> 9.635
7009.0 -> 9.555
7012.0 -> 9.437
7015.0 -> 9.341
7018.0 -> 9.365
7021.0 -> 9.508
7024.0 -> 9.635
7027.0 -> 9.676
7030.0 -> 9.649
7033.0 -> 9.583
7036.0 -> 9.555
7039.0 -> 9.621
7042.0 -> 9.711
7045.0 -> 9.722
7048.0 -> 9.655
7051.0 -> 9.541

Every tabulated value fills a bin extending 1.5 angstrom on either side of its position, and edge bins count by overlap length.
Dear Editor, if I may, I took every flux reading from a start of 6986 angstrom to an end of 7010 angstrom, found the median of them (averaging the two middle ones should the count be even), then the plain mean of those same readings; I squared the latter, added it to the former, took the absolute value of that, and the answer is 104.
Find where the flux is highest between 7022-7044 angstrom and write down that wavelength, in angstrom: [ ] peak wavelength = 7042.0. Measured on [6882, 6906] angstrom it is 6904.0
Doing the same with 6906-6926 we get 6919.0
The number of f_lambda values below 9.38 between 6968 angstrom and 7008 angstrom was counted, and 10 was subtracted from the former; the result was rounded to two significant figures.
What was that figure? -10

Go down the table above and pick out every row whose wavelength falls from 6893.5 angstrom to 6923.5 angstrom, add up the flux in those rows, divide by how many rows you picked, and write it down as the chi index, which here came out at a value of 9.58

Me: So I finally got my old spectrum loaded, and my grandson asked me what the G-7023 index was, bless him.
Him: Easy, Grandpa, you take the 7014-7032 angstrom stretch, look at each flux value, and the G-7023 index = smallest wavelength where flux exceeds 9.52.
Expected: 7024.0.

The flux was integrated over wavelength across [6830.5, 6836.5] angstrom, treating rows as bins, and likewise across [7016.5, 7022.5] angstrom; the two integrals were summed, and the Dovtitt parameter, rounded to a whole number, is 111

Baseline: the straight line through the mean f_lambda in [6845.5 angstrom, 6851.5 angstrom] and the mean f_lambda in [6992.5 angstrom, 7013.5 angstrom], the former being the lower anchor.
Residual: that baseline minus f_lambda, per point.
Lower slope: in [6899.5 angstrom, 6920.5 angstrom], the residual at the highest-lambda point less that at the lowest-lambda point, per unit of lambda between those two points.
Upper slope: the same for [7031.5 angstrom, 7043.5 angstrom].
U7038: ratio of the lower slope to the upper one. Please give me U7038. 0.59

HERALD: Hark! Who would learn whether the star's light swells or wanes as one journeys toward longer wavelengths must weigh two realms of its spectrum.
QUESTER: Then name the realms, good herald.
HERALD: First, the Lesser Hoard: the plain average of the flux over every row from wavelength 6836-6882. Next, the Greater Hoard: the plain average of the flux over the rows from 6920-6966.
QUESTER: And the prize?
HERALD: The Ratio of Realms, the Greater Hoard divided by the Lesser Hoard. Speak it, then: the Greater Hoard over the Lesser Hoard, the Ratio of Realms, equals 1.00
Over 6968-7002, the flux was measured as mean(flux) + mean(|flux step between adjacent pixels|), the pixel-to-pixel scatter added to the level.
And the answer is 9.71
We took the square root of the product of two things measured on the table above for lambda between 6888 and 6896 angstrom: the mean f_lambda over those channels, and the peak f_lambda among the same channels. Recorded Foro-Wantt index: 9.60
